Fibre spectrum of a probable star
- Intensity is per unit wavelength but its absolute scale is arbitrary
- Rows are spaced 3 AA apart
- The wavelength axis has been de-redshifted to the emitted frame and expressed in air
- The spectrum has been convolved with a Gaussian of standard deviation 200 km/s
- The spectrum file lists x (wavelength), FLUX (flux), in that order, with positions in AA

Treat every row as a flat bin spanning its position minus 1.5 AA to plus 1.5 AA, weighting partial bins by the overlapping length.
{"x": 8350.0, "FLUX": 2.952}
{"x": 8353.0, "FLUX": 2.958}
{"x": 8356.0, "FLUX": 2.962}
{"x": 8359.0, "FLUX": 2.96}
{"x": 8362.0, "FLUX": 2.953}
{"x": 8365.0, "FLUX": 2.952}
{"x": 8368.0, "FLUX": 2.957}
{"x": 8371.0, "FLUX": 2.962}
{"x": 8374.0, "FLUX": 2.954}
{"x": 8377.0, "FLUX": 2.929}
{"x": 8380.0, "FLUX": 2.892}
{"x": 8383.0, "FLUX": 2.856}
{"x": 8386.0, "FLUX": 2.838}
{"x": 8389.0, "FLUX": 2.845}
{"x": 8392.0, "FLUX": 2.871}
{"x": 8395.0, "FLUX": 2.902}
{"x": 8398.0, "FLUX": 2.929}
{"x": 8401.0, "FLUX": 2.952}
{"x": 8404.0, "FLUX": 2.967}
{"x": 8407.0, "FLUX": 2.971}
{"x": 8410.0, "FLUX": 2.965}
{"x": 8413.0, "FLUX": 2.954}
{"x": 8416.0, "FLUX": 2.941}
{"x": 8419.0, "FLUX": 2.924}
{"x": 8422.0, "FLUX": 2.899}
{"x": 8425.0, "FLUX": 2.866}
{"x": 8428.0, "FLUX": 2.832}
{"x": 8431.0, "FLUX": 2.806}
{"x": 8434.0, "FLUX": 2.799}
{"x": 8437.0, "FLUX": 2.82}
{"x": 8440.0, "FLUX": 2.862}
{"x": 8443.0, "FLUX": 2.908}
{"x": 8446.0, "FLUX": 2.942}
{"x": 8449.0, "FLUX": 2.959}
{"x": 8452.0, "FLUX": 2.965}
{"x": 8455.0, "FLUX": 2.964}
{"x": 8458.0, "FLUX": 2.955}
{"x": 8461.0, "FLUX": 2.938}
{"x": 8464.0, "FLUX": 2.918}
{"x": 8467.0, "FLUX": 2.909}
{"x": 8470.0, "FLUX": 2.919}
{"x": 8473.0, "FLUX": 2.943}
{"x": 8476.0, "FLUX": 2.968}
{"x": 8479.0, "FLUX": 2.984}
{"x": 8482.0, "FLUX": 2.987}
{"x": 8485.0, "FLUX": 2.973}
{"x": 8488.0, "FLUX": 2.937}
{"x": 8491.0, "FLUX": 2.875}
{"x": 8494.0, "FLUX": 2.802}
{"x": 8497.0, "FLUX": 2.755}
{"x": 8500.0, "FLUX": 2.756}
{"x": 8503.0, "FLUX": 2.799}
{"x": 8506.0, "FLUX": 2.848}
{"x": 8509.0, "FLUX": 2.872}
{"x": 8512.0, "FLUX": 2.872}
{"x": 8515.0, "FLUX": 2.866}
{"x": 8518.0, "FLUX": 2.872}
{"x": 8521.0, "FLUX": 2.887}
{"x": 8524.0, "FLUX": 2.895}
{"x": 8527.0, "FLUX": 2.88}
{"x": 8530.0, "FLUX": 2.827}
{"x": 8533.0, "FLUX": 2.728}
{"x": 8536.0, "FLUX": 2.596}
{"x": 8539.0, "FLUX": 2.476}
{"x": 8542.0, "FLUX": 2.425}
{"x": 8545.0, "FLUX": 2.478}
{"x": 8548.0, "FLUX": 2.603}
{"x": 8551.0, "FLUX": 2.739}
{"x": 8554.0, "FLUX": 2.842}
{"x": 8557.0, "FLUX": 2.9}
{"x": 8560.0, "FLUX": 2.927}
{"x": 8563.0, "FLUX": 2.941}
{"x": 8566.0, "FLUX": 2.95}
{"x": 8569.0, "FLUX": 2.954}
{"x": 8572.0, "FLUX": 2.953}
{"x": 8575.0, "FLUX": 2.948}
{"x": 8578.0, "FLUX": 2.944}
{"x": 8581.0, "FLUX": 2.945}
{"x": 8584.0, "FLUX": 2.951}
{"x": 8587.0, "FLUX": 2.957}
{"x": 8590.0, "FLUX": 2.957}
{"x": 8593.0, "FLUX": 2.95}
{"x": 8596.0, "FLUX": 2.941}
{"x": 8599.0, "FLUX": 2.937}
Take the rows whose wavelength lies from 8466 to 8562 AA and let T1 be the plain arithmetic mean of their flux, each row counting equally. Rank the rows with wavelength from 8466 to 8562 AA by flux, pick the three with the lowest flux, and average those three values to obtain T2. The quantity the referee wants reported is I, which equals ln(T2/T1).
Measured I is -0.136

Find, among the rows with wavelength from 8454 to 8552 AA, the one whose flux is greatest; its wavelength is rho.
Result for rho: 8482.0 AA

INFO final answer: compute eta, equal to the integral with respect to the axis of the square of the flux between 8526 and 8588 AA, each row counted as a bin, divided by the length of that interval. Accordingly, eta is 7.9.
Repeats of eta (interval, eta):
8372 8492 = 8.5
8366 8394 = 8.4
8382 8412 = 8.5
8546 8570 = 8.1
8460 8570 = 8.0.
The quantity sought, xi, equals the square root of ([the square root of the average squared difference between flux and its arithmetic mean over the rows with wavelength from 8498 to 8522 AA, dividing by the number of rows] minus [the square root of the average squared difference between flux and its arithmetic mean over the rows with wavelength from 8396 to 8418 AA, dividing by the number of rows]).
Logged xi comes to 0.169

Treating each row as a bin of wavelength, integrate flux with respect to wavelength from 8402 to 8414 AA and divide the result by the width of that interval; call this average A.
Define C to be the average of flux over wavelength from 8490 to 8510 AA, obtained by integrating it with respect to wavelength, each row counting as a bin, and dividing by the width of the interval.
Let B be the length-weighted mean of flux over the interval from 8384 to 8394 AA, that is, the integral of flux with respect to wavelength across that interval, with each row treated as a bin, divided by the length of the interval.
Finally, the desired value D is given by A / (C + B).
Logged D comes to 0.523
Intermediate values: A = 2.96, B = 2.85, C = 2.81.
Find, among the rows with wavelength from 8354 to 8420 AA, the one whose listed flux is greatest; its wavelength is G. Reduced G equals 8407.0 AA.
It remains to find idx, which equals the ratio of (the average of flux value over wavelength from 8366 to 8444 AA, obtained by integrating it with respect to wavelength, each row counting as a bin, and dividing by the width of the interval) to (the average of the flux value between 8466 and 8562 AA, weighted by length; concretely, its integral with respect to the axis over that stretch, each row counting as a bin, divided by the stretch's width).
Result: 1.03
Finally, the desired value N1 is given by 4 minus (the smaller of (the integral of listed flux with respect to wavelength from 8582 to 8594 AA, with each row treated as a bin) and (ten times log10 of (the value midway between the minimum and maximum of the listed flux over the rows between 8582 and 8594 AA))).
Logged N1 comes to -0.70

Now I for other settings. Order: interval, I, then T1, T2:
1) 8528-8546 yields -0.051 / 2.59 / 2.46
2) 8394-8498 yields -0.045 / 2.91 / 2.79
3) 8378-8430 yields -0.024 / 2.91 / 2.84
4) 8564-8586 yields -0.001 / 2.95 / 2.95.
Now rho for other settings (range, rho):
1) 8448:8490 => 8482.0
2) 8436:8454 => 8452.0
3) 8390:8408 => 8407.0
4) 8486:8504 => 8488.0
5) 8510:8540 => 8524.0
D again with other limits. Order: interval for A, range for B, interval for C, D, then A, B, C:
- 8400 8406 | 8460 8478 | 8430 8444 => 0.513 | 2.96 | 2.93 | 2.84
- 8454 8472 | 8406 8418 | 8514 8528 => 0.503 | 2.93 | 2.96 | 2.88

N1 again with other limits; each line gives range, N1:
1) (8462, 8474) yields -0.66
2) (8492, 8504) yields -0.44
